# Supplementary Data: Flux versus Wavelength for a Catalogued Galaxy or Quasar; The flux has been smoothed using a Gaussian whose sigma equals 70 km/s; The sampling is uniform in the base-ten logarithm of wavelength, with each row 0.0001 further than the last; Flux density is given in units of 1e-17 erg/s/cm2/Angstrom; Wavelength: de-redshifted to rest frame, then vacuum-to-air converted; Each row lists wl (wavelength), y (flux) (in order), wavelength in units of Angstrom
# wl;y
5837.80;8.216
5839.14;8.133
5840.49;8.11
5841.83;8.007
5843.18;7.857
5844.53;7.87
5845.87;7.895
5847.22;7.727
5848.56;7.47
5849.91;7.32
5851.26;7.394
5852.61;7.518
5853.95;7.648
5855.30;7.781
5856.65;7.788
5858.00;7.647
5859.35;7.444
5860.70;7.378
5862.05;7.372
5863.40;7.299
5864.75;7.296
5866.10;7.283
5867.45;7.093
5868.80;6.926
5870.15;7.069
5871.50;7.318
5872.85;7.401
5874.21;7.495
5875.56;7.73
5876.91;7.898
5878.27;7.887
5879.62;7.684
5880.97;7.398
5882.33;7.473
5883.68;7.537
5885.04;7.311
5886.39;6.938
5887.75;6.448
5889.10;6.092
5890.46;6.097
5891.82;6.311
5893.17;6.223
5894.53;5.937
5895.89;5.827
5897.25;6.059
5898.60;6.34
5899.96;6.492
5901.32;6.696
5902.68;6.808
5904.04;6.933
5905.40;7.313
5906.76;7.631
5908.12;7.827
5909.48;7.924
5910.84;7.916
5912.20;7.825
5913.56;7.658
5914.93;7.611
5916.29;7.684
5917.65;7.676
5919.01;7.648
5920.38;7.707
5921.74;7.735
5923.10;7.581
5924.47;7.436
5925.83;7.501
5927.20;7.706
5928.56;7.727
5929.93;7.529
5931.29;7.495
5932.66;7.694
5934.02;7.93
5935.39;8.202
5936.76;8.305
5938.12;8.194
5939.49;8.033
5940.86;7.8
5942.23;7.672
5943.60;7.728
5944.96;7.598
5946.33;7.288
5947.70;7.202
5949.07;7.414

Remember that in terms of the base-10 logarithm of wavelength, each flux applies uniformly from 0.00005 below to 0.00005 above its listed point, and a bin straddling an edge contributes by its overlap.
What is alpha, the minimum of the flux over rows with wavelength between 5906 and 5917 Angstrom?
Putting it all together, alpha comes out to 7.611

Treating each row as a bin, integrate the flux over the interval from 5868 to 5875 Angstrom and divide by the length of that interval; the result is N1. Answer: 7.2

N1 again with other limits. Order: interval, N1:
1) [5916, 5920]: 7.7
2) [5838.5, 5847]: 8.0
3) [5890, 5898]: 6.1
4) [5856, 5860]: 7.6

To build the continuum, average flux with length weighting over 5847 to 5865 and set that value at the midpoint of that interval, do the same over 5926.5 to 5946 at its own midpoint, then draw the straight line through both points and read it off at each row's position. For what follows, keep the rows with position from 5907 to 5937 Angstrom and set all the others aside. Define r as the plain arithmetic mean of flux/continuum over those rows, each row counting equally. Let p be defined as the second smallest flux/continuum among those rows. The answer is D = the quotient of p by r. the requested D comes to 0.964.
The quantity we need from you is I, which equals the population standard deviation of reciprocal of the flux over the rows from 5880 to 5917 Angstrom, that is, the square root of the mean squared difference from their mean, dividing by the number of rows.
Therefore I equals 0.015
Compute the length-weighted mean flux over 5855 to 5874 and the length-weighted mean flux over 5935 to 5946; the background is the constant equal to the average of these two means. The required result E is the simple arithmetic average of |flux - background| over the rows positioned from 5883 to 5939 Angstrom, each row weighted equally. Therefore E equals 0.55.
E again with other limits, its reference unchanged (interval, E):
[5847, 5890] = 0.33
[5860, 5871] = 0.42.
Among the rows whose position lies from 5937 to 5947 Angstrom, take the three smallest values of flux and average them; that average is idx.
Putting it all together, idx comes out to 7.52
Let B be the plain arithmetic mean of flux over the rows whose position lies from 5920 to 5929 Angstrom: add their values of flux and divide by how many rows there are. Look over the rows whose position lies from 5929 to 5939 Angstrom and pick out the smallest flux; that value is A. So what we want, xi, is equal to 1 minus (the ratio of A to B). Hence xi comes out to 0.02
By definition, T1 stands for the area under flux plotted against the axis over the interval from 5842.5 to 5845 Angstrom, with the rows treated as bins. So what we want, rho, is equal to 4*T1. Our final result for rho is 78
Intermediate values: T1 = 20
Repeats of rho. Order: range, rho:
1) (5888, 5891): 74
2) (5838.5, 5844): 176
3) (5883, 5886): 89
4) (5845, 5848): 94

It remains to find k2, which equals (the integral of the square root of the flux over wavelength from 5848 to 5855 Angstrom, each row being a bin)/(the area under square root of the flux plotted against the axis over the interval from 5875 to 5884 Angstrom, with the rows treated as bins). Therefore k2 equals 0.8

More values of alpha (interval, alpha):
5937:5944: 7.672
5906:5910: 7.631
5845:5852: 7.32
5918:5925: 7.436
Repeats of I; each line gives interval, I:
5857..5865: 0.002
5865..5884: 0.005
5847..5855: 0.002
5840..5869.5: 0.005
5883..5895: 0.012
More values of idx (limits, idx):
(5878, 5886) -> 7.39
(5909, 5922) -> 7.64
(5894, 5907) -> 5.94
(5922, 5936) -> 7.48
